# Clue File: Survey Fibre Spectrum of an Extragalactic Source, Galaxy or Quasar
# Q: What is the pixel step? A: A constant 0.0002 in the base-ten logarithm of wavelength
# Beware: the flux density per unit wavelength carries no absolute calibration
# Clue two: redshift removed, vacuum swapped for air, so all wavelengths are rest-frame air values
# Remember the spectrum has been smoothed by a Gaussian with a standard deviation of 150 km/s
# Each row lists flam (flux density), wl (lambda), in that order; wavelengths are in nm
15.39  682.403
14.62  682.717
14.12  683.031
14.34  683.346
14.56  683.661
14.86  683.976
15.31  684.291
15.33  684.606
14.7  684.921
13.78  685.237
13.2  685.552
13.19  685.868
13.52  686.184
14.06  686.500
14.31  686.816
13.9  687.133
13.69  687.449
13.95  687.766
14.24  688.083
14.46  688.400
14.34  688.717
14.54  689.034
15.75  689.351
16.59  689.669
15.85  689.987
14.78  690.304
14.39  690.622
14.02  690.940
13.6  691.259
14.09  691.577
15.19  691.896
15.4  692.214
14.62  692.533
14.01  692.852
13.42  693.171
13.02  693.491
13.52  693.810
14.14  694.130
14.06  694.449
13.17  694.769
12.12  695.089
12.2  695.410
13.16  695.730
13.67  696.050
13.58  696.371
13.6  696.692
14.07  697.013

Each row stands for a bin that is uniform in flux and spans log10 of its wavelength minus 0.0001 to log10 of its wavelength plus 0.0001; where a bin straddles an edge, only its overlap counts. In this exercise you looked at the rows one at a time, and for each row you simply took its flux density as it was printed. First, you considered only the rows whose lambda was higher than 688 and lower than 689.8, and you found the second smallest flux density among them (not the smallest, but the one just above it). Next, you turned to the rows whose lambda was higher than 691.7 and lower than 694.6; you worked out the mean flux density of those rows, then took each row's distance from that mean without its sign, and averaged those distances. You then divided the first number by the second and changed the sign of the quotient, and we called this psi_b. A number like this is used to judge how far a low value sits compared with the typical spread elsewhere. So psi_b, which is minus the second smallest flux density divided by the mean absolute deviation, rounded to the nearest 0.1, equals -23.5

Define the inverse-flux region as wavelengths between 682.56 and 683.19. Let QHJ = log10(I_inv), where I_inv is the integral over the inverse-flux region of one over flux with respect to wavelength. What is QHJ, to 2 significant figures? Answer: -1.4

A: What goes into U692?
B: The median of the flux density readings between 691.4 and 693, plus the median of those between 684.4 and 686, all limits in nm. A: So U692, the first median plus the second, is 28.4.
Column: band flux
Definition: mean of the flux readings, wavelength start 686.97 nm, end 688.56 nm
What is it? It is 14.0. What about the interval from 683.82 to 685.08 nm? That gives 15.1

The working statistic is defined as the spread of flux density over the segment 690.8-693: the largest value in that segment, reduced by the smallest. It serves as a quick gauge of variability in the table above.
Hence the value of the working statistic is 1.8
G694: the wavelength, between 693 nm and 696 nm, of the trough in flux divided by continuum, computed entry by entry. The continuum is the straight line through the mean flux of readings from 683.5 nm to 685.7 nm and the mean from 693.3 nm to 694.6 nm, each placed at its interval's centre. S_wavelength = 695.089 nm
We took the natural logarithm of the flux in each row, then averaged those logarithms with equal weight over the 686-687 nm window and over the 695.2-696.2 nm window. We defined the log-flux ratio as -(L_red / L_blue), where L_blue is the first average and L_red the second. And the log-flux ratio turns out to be -0.97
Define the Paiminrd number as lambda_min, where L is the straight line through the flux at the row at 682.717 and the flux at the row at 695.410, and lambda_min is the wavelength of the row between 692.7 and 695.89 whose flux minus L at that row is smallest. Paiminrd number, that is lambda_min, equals 695.089 nm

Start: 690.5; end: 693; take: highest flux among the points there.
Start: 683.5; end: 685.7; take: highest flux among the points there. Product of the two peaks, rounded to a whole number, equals 236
